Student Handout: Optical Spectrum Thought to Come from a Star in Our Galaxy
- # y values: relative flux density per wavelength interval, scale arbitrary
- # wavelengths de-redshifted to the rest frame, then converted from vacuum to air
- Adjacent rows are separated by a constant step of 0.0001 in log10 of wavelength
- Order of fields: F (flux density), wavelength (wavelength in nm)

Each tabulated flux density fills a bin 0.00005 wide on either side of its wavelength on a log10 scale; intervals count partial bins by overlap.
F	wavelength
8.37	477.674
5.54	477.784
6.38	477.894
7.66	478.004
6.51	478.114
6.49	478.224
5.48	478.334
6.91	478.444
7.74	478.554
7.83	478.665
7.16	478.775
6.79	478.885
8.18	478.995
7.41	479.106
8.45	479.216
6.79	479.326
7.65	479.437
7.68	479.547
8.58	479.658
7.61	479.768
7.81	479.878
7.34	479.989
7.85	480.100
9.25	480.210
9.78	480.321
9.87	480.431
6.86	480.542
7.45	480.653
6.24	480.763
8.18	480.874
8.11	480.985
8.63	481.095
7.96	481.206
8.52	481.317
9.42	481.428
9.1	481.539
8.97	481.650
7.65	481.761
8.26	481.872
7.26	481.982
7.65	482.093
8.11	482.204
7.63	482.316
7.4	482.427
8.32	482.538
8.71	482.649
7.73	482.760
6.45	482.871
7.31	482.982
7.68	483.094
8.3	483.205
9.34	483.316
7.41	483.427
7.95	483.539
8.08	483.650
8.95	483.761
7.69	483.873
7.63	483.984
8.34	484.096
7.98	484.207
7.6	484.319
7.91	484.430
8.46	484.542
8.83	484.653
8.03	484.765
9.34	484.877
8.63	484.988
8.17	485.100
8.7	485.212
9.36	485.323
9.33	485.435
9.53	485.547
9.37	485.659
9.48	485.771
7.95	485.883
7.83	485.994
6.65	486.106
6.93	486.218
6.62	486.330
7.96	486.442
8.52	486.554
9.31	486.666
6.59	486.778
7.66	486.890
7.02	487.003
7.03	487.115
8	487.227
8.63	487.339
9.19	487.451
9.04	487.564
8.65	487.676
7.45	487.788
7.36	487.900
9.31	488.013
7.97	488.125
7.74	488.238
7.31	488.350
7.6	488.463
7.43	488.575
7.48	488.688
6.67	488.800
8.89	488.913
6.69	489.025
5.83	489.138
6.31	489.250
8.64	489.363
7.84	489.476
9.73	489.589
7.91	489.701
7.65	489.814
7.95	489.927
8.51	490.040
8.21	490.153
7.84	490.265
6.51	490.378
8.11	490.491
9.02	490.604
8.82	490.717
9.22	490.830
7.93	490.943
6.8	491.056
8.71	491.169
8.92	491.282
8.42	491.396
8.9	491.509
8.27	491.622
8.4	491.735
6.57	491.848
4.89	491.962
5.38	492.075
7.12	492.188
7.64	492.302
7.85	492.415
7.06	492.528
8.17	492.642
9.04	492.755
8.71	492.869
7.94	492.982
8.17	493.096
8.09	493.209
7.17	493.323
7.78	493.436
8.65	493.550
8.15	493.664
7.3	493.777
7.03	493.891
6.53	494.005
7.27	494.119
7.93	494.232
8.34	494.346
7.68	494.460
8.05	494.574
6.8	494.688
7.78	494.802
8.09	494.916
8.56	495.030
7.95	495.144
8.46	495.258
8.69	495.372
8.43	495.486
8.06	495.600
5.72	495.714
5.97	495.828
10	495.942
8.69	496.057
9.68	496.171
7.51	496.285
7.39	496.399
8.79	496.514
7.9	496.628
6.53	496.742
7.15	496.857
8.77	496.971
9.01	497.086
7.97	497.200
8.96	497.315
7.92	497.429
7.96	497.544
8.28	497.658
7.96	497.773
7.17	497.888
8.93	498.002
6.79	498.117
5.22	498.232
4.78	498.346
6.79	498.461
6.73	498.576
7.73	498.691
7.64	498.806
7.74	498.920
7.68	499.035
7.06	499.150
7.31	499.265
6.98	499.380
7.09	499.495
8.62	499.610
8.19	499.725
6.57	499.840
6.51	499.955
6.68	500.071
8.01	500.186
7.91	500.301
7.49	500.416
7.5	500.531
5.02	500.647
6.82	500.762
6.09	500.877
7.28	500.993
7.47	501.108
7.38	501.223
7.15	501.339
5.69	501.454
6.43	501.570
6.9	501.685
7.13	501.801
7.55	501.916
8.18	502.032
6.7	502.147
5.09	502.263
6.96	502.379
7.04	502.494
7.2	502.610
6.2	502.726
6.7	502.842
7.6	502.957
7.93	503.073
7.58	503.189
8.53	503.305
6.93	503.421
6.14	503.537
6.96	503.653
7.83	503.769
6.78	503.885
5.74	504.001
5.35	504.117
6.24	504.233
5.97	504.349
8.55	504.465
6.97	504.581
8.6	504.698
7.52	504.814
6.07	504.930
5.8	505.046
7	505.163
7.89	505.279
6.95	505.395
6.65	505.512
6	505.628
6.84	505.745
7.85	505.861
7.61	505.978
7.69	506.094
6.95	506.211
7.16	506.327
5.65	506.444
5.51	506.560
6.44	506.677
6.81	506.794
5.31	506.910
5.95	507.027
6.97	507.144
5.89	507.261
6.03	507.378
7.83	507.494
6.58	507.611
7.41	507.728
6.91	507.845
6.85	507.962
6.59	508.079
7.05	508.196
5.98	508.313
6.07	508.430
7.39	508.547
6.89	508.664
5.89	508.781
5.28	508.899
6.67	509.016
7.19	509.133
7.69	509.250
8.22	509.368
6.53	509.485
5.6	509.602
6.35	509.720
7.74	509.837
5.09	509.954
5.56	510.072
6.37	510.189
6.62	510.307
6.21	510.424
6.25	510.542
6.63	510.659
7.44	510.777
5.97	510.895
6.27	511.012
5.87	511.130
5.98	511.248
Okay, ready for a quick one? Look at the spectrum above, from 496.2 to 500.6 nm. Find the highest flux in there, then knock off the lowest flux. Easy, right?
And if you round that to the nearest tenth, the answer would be 4.2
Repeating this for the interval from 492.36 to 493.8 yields 2.0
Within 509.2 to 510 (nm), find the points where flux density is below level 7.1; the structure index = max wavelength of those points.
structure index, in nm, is 509.954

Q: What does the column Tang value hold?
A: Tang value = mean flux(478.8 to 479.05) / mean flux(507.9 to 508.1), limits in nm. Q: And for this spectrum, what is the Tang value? 1.11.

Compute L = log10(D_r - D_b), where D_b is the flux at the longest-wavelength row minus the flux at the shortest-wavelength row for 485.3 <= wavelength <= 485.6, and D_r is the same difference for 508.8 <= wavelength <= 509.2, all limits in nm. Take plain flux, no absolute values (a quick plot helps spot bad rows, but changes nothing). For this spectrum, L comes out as 0.2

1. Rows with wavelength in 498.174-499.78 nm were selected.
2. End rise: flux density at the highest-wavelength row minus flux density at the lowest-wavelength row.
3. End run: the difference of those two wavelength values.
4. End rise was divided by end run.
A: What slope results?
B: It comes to 2.0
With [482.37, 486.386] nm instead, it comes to -0.2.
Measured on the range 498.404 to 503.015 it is 0.2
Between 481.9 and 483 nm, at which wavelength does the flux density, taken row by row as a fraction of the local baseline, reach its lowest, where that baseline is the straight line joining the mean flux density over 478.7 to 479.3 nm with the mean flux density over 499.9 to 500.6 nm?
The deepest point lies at 482.871 nm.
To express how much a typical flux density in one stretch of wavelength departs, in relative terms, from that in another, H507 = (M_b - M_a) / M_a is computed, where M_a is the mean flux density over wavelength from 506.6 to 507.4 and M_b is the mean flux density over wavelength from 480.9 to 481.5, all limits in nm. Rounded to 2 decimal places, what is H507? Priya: 0.38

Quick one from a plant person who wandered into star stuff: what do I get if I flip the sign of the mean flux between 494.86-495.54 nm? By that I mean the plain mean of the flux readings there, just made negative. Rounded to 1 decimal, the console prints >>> -8.4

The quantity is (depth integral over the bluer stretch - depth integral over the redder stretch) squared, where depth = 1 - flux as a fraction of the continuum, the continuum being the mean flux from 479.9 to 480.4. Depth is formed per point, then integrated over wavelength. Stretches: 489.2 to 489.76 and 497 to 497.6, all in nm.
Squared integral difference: 0.0003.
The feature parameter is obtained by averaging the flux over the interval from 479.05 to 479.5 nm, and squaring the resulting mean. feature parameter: 57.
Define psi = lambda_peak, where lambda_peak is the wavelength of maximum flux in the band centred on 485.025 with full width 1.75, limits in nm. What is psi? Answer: 485.547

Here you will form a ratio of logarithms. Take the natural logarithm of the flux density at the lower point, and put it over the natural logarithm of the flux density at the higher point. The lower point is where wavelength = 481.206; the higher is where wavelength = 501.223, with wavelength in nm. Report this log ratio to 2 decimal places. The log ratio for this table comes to 1.04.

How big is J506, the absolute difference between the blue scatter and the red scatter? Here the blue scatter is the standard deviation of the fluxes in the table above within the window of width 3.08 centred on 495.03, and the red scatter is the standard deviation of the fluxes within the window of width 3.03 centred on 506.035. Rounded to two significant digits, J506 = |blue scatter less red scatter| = 0.12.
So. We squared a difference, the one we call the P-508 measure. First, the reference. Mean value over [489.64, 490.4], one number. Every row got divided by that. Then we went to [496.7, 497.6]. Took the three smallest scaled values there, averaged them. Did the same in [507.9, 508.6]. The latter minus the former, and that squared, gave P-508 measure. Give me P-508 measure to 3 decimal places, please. 0.016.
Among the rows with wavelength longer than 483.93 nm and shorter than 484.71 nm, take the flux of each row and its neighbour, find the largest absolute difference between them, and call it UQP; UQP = 0.71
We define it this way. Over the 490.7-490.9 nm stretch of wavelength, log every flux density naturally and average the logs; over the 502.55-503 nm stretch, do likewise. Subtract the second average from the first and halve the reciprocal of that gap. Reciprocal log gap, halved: 1.9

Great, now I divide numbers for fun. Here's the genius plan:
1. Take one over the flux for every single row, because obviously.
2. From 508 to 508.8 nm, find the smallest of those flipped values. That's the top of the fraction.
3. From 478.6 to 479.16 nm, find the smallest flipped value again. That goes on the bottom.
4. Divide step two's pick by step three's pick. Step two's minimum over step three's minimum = 1.11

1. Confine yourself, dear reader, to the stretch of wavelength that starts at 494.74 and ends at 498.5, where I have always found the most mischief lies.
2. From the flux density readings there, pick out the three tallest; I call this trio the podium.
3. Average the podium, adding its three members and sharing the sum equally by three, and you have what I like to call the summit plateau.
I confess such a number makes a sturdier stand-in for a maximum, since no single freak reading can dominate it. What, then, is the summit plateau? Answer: 9.6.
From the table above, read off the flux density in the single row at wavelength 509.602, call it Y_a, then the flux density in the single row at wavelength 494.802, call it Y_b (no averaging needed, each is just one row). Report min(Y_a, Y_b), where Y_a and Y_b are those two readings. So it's 5.6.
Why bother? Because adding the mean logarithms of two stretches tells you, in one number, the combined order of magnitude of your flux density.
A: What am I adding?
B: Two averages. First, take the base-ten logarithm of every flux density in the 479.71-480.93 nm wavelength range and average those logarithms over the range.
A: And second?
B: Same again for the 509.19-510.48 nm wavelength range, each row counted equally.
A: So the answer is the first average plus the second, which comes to 1.71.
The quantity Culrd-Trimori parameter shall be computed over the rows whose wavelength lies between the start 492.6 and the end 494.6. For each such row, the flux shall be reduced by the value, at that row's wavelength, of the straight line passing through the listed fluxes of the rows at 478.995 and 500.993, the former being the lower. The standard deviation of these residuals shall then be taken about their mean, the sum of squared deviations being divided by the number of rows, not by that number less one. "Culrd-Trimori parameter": 0.6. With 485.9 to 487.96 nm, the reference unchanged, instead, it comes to 0.9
